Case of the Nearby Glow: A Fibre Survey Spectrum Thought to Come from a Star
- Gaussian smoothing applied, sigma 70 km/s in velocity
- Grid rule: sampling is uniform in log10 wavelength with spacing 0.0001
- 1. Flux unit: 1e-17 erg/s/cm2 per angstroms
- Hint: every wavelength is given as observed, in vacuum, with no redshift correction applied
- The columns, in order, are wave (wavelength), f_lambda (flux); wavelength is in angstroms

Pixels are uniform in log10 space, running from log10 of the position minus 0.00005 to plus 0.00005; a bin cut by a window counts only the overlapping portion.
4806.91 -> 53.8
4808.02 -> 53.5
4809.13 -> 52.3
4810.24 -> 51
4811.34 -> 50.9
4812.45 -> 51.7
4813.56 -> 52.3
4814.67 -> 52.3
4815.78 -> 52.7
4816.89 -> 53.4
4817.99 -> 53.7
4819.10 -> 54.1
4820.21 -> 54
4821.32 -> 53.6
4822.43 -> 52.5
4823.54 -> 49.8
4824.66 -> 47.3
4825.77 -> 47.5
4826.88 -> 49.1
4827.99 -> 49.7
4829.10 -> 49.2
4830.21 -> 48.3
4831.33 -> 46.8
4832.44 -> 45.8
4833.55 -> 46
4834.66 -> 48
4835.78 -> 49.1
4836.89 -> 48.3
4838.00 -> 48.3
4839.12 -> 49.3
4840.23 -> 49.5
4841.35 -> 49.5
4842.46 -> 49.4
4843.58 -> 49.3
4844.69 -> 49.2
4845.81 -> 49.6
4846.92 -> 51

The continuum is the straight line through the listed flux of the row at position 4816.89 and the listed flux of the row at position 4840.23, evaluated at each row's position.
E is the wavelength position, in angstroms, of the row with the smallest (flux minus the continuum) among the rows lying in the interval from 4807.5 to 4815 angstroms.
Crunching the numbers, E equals 4810.24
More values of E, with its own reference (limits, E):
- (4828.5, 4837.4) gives 4832.44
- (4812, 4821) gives 4812.45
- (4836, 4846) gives 4836.89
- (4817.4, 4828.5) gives 4824.66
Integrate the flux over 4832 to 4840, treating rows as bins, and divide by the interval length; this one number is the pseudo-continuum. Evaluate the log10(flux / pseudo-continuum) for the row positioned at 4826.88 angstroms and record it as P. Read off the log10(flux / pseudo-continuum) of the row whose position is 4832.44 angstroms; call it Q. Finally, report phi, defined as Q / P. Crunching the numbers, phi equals -2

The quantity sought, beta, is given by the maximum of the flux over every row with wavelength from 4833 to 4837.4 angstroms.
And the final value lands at 49.1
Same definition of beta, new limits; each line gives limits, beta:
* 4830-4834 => 48.3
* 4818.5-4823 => 54.1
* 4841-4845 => 49.5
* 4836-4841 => 49.5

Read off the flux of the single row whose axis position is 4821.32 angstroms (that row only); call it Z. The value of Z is 53.6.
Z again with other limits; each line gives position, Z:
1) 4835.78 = 49.1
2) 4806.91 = 53.8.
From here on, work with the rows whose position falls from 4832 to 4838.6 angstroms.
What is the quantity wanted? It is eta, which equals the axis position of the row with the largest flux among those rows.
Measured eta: 4835.78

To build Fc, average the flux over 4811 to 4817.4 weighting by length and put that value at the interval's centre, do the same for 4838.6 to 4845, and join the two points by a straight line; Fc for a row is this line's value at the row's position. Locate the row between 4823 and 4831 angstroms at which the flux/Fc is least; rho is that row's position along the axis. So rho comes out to 4824.66 angstroms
